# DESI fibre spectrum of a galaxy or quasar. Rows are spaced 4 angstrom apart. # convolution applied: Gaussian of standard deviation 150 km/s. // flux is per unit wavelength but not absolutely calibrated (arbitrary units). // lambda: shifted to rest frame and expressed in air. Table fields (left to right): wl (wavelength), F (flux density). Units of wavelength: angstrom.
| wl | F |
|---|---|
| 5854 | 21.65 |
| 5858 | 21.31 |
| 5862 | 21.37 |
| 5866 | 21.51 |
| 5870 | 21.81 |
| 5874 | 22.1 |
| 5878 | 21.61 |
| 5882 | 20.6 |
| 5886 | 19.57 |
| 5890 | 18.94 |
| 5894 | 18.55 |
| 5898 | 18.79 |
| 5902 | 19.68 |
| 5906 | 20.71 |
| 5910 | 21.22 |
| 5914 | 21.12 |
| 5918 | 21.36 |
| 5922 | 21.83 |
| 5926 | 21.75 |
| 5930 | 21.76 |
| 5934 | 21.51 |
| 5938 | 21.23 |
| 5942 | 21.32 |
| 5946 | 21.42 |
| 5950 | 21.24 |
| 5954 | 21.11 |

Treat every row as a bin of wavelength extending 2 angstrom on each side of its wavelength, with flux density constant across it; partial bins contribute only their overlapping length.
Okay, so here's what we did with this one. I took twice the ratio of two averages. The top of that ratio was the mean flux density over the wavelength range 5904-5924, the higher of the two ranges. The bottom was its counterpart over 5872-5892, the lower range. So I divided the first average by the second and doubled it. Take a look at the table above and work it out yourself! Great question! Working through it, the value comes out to 2.07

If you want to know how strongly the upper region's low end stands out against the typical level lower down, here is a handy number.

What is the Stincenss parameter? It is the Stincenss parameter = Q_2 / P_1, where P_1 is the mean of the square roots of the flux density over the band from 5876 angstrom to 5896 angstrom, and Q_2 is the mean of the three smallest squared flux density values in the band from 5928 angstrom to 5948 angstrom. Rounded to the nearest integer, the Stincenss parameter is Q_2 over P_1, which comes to 102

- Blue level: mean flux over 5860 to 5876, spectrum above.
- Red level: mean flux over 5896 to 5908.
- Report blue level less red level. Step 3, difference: 2.0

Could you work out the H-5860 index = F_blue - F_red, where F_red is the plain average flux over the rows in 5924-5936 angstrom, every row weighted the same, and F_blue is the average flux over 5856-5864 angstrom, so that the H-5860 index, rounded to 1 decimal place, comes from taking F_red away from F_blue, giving -0.3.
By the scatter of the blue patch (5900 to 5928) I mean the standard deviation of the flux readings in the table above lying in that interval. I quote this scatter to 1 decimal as 0.7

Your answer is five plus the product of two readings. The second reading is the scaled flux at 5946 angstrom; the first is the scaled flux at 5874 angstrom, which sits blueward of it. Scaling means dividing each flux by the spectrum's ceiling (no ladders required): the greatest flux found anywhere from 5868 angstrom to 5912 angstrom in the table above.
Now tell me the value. 5.969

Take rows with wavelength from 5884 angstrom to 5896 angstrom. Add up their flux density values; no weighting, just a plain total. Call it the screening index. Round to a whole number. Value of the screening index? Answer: 57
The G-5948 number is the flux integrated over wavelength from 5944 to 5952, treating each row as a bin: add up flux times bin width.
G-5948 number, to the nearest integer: 171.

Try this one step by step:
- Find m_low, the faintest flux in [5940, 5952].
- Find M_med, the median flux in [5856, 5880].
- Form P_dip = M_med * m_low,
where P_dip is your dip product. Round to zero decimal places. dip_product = 458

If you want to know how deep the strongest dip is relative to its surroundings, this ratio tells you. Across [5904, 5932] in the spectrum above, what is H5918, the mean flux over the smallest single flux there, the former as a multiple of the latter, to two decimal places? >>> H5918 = 1.03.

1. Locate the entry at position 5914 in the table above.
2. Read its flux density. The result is 21.12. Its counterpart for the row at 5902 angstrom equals 19.68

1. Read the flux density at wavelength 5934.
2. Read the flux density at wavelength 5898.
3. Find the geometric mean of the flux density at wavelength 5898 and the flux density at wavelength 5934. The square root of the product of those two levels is 20.1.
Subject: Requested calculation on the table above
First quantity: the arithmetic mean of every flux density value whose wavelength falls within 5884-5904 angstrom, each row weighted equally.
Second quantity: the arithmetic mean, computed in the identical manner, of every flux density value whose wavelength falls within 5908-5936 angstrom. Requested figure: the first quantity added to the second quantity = 40.6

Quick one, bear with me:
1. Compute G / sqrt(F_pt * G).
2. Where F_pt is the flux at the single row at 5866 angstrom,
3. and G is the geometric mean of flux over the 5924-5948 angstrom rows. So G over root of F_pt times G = 1.000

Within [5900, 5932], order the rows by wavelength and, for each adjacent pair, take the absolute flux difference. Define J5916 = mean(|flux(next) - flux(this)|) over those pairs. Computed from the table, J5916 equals 0.35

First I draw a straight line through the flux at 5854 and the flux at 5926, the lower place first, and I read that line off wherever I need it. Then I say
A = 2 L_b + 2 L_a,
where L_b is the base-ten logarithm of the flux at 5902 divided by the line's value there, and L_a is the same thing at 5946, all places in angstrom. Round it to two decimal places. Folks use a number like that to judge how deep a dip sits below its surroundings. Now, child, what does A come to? -0.10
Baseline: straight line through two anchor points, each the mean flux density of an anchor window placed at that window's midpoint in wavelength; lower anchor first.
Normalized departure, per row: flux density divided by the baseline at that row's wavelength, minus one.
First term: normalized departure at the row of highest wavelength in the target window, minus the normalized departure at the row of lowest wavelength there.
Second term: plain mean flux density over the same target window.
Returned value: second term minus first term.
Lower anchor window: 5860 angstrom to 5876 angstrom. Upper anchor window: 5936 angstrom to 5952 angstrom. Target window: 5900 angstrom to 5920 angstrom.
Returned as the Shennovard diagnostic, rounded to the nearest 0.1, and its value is 20.7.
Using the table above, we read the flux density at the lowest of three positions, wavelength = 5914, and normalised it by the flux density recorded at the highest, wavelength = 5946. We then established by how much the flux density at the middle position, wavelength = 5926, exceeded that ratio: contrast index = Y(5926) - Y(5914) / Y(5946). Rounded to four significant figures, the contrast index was 20.76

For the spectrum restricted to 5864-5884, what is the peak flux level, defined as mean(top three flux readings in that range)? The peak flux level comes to 21.8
